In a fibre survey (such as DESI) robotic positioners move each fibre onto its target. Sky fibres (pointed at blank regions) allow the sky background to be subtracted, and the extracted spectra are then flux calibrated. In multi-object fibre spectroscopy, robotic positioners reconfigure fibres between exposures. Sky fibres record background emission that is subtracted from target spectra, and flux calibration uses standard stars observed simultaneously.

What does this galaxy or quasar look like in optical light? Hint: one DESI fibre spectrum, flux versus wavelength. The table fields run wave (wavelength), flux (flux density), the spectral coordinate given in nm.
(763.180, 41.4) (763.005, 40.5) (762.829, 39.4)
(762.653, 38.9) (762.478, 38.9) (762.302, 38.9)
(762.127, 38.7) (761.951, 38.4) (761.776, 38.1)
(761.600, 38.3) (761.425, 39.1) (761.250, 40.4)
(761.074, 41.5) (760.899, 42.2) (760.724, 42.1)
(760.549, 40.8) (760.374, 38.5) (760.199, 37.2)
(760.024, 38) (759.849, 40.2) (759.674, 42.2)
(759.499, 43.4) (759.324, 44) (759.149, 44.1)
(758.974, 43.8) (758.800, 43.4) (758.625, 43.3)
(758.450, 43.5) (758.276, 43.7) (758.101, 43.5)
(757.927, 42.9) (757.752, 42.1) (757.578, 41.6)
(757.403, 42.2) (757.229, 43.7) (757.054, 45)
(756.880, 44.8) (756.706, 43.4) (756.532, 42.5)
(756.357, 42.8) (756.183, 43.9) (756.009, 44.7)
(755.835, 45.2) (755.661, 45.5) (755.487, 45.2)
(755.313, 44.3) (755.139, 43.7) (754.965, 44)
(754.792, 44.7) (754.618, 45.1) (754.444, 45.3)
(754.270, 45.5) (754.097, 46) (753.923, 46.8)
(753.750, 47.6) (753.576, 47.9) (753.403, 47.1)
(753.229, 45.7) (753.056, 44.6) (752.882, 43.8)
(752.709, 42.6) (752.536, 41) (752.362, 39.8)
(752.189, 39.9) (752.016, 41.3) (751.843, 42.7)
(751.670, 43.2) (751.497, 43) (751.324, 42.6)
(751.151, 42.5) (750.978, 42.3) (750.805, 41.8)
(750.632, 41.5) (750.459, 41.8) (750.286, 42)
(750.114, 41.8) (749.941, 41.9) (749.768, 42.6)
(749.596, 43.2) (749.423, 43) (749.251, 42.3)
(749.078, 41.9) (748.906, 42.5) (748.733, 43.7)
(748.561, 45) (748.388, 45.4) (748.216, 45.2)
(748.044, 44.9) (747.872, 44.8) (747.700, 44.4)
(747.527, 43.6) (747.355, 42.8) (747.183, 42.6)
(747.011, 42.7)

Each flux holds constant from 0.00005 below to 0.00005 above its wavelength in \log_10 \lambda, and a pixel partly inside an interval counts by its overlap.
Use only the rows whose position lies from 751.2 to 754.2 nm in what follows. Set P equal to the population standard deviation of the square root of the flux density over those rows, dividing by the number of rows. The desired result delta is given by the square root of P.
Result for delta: 0.44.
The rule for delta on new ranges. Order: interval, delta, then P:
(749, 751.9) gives 0.20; 0.04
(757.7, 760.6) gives 0.41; 0.17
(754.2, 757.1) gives 0.26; 0.07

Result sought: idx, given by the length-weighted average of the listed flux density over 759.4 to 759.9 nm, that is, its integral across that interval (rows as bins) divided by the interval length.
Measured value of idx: 42.1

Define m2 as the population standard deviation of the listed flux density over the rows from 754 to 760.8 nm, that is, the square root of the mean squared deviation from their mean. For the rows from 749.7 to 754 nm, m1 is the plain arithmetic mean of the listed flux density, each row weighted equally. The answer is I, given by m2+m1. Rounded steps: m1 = 43.1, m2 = 2.0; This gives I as 45.1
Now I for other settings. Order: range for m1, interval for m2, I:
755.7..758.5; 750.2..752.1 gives 44.1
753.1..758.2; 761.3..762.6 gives 44.9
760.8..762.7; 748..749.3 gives 40.8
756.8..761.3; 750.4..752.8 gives 43.3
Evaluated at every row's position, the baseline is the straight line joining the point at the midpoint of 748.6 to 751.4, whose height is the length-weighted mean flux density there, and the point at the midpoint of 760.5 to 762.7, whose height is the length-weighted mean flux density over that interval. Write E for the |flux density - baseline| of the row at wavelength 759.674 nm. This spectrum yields 2.0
